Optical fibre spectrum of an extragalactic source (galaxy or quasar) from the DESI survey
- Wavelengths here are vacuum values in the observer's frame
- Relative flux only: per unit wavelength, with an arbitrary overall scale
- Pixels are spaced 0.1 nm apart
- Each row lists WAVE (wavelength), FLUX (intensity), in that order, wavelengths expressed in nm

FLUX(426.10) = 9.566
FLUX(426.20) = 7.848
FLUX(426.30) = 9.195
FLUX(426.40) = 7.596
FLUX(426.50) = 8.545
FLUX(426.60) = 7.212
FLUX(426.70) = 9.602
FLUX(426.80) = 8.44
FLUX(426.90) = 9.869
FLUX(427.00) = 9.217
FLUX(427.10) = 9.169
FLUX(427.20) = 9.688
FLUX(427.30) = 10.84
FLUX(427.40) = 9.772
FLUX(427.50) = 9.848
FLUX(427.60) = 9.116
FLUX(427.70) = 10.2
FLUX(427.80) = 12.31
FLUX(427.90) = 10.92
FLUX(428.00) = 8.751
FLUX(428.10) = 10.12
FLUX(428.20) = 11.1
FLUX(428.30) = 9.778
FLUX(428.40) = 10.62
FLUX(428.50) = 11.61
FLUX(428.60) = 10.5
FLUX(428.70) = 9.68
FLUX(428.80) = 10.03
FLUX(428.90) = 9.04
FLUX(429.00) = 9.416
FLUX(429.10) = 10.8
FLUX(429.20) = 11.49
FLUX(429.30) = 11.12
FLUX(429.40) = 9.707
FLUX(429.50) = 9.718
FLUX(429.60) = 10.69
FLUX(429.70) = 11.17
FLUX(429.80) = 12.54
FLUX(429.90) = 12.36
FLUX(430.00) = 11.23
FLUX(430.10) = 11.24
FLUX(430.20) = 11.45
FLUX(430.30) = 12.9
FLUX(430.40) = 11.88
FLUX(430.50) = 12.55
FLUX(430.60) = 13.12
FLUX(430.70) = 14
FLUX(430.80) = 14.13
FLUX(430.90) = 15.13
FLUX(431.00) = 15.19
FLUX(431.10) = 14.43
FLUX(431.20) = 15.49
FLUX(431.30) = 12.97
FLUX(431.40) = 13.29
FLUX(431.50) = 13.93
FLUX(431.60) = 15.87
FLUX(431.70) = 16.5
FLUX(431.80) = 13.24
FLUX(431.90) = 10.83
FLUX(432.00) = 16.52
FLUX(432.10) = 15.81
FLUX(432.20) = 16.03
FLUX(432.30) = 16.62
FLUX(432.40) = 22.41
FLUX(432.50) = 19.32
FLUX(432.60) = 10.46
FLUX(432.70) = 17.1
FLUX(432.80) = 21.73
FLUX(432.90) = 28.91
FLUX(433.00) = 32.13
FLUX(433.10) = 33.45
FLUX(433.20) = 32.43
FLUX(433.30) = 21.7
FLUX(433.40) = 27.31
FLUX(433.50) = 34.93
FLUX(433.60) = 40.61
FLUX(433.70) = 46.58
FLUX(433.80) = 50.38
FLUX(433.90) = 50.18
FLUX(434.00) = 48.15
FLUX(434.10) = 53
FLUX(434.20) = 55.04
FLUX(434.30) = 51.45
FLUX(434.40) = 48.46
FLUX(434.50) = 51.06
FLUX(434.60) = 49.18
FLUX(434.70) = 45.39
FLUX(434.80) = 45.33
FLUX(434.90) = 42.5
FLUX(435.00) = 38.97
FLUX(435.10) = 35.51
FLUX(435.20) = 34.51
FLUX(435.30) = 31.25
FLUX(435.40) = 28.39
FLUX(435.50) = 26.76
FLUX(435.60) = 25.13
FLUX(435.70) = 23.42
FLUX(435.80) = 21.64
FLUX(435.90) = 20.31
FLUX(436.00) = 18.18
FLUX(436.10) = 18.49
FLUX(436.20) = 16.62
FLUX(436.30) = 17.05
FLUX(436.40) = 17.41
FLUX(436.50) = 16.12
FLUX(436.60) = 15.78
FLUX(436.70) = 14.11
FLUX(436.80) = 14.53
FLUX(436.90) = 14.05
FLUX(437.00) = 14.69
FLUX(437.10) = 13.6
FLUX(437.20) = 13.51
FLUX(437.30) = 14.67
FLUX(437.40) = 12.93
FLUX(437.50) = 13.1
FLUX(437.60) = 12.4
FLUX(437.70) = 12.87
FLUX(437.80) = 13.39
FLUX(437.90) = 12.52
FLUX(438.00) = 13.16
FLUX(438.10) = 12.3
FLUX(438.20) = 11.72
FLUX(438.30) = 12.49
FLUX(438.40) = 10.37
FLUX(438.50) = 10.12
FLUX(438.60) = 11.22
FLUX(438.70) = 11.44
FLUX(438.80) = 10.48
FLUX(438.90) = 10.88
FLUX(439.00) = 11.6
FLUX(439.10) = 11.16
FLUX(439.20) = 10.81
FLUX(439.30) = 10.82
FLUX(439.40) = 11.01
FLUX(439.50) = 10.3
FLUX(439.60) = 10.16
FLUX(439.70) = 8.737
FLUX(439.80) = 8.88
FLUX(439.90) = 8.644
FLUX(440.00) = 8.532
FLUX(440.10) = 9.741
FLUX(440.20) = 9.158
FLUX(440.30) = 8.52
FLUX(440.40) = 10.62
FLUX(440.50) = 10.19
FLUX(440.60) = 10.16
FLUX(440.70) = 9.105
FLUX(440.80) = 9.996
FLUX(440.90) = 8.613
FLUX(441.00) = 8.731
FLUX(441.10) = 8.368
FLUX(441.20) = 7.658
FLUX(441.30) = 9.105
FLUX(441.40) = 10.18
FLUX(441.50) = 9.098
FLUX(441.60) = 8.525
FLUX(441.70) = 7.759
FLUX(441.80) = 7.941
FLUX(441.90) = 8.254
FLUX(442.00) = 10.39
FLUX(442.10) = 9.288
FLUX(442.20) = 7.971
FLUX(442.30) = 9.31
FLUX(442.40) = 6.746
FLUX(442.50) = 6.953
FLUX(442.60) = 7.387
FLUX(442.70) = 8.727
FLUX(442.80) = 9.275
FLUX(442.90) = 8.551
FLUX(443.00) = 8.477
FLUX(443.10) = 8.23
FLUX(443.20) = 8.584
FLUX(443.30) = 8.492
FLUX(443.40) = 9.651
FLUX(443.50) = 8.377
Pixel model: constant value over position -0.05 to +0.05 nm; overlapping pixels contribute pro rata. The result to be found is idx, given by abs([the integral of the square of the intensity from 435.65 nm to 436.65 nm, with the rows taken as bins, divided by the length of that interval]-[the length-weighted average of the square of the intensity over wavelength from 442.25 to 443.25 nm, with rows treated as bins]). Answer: 280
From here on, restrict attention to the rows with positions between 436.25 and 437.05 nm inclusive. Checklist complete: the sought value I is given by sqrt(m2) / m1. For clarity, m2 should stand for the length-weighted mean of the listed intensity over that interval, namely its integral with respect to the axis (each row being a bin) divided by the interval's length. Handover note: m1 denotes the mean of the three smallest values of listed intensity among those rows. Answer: 0.28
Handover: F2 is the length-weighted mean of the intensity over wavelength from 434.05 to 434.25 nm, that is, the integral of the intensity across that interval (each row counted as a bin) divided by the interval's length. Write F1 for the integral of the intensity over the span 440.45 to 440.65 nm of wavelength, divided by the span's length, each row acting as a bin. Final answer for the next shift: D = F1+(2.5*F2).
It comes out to 145.2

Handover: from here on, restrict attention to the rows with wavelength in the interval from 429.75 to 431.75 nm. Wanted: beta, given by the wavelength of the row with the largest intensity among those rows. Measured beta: 431.70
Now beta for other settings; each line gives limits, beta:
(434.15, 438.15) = 434.20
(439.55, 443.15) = 440.40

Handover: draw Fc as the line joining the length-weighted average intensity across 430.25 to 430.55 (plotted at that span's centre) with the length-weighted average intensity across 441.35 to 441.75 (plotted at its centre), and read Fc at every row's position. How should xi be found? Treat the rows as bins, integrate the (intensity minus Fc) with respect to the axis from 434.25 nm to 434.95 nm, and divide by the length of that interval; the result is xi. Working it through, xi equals 37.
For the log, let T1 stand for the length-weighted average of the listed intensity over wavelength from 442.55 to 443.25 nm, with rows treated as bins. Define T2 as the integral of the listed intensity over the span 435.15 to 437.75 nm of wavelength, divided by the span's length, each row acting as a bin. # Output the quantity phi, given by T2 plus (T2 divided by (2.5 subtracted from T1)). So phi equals 21.6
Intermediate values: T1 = 8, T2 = 18.5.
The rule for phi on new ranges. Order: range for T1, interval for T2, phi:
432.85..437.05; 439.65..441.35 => 9.4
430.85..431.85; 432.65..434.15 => 38.9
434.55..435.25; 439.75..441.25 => 9.4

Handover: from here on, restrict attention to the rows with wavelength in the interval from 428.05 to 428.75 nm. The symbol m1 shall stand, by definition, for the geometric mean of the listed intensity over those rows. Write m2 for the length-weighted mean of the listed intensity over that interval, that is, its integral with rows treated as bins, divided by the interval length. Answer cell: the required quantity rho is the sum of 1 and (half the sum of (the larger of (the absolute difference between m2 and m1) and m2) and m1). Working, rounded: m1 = 10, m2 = 10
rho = 11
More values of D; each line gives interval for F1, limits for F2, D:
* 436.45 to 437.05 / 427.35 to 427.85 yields 40.5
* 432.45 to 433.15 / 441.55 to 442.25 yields 44.8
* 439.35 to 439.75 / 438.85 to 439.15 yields 38.1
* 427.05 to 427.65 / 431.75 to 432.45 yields 49.5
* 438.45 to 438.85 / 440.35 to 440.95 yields 35.3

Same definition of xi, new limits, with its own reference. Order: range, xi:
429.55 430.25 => -1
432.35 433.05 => 10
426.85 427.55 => -4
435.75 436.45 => 8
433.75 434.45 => 40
